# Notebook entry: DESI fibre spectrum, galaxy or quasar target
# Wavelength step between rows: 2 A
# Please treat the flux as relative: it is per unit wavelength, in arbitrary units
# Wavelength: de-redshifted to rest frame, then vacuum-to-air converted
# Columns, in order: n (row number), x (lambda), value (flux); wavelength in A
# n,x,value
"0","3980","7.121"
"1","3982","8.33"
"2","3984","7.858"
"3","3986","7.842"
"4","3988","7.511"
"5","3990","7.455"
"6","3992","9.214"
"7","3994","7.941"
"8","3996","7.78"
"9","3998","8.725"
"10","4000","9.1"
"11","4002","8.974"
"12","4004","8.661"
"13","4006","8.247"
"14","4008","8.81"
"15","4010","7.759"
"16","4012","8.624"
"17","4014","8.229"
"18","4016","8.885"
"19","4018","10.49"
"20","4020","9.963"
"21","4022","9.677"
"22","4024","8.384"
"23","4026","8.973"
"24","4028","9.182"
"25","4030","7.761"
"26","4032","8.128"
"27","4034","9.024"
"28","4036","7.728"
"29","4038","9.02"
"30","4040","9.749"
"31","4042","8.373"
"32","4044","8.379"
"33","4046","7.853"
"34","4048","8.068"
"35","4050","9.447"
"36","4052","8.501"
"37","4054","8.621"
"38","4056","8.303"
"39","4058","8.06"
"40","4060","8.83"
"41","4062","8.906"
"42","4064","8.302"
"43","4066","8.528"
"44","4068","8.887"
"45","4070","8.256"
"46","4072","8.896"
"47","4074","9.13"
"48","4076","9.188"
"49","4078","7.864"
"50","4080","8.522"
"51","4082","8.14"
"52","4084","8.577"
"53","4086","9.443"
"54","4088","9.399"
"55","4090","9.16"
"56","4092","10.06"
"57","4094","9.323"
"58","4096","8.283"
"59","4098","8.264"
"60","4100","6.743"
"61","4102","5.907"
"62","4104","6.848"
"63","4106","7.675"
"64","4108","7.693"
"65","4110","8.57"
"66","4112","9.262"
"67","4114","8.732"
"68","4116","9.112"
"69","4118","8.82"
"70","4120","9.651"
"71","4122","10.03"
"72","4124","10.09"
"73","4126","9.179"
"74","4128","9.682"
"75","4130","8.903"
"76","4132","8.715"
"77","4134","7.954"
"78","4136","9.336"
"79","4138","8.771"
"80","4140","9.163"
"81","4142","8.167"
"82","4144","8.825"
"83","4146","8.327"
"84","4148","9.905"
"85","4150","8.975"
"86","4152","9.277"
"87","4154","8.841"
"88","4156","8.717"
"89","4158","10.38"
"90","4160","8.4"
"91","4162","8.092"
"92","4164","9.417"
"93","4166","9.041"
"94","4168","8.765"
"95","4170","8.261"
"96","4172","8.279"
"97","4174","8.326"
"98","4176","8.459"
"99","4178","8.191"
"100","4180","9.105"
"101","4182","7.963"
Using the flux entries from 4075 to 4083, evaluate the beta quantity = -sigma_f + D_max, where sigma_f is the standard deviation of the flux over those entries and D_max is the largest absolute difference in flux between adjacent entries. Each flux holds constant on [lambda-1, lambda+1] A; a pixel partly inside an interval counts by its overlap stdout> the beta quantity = 0.8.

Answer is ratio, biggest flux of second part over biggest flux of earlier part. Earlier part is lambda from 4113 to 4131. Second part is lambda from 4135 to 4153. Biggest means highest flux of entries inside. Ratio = 0.98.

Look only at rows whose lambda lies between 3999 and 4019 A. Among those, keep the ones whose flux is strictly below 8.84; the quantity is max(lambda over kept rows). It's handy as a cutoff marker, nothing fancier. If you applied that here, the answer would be 4014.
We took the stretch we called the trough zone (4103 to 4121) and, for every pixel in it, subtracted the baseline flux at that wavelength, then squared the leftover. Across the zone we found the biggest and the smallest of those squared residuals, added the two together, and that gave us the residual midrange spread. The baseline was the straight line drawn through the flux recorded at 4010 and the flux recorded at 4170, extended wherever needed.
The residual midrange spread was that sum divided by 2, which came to 1.3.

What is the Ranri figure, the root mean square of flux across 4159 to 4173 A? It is 8.620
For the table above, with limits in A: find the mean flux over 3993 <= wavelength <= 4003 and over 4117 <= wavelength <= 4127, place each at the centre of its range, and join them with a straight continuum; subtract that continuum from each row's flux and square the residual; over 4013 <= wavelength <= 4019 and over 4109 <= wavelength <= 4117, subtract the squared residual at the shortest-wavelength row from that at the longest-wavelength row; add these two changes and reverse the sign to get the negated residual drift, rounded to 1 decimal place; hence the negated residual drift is -2.5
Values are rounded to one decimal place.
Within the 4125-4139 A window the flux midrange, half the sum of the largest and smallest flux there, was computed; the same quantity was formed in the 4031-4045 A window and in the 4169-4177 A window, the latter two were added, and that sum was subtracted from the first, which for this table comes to -8.3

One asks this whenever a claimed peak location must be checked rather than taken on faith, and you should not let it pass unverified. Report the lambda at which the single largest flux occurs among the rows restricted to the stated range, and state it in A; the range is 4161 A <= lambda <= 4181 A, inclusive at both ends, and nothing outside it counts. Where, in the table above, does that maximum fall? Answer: 4164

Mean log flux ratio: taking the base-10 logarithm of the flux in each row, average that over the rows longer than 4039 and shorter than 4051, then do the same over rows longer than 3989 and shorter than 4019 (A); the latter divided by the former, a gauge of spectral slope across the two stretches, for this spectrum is 1.00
